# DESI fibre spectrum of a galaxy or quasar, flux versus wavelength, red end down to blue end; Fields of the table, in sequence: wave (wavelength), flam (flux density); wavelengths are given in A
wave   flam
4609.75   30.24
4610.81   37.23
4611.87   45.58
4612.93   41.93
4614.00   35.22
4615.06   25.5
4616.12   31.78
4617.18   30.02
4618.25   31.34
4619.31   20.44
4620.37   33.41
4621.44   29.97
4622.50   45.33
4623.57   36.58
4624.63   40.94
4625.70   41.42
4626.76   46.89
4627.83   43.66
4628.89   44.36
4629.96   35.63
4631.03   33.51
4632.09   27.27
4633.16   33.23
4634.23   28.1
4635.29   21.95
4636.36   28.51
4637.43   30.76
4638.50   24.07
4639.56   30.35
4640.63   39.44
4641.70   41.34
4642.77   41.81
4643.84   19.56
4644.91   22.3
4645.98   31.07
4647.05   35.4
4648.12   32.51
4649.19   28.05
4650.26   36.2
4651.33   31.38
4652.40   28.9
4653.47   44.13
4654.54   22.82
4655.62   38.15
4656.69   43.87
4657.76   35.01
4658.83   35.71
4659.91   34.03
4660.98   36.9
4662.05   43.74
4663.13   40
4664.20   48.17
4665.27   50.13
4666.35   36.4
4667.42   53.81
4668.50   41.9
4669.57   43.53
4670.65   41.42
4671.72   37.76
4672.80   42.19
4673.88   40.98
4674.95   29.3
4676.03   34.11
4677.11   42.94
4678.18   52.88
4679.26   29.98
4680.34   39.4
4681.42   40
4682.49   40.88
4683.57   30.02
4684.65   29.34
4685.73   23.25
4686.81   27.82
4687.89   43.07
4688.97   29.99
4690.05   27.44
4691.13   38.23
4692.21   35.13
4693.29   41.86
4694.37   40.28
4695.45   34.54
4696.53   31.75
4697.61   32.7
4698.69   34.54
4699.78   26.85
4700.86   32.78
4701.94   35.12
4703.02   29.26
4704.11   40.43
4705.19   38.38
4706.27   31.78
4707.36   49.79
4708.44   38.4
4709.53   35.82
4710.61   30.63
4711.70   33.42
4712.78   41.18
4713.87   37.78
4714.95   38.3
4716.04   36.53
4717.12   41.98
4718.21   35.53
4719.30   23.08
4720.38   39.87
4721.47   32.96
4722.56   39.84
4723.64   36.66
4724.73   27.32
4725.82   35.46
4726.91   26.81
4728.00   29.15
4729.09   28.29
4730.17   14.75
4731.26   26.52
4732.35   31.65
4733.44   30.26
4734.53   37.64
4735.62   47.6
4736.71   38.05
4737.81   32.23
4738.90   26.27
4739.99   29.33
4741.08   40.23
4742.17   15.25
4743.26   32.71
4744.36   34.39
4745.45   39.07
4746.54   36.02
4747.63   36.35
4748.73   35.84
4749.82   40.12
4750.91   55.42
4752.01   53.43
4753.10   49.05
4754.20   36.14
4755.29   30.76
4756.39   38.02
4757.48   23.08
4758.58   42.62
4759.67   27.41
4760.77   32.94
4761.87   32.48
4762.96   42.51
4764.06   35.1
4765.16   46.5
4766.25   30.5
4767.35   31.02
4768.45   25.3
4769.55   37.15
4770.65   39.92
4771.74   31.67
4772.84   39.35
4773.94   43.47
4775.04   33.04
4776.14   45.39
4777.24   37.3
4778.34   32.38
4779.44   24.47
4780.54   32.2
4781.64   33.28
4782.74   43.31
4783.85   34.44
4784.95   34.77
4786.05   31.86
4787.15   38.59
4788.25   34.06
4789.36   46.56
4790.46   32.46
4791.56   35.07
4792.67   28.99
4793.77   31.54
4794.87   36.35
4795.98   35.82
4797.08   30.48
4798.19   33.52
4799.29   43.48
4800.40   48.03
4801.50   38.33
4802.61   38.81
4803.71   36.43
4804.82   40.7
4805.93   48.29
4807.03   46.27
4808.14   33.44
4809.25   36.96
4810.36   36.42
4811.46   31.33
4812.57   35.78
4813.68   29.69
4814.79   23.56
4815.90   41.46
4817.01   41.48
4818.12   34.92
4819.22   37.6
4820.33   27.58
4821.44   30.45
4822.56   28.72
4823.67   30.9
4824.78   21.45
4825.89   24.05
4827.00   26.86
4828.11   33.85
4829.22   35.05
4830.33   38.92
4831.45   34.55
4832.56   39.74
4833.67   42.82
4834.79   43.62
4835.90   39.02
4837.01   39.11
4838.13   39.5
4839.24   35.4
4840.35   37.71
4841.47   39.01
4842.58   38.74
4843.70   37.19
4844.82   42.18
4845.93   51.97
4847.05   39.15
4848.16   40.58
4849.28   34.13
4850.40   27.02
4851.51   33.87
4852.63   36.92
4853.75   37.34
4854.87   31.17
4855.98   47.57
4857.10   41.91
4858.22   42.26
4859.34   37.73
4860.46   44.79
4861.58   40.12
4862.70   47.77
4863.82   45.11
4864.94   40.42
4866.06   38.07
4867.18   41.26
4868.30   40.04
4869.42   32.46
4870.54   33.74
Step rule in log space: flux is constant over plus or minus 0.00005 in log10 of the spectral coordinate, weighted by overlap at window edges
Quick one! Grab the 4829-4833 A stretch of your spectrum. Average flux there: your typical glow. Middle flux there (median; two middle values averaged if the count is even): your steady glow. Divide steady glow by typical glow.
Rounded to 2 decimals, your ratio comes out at 1.00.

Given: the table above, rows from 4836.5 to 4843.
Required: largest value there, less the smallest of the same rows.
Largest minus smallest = 4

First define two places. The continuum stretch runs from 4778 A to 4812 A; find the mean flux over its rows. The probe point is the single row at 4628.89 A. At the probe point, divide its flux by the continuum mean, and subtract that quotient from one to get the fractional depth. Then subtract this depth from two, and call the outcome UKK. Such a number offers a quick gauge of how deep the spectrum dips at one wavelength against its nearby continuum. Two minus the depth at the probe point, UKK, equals 2.22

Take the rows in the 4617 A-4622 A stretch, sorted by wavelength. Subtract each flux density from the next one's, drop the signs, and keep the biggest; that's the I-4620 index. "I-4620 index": 13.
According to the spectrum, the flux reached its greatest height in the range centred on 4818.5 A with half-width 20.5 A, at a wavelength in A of 4805.93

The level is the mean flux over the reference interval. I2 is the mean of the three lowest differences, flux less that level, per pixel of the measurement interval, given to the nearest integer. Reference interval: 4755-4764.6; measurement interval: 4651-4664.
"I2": -6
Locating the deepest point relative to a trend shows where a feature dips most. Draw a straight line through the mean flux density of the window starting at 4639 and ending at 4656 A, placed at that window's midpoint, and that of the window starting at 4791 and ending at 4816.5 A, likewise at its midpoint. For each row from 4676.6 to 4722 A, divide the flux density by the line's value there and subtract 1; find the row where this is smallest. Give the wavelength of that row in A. 4719.30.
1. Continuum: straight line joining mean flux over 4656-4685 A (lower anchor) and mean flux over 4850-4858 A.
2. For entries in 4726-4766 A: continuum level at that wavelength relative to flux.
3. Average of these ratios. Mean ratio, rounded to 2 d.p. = 1.20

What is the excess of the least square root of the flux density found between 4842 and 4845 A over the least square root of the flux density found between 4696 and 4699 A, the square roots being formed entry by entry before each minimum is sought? 0.46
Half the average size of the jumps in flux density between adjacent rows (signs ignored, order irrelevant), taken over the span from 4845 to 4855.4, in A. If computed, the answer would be 2.8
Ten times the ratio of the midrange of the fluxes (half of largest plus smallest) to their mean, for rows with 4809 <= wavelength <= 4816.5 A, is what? 9.7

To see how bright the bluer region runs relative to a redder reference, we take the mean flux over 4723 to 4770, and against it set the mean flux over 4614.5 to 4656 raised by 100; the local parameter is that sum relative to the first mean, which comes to 3.87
